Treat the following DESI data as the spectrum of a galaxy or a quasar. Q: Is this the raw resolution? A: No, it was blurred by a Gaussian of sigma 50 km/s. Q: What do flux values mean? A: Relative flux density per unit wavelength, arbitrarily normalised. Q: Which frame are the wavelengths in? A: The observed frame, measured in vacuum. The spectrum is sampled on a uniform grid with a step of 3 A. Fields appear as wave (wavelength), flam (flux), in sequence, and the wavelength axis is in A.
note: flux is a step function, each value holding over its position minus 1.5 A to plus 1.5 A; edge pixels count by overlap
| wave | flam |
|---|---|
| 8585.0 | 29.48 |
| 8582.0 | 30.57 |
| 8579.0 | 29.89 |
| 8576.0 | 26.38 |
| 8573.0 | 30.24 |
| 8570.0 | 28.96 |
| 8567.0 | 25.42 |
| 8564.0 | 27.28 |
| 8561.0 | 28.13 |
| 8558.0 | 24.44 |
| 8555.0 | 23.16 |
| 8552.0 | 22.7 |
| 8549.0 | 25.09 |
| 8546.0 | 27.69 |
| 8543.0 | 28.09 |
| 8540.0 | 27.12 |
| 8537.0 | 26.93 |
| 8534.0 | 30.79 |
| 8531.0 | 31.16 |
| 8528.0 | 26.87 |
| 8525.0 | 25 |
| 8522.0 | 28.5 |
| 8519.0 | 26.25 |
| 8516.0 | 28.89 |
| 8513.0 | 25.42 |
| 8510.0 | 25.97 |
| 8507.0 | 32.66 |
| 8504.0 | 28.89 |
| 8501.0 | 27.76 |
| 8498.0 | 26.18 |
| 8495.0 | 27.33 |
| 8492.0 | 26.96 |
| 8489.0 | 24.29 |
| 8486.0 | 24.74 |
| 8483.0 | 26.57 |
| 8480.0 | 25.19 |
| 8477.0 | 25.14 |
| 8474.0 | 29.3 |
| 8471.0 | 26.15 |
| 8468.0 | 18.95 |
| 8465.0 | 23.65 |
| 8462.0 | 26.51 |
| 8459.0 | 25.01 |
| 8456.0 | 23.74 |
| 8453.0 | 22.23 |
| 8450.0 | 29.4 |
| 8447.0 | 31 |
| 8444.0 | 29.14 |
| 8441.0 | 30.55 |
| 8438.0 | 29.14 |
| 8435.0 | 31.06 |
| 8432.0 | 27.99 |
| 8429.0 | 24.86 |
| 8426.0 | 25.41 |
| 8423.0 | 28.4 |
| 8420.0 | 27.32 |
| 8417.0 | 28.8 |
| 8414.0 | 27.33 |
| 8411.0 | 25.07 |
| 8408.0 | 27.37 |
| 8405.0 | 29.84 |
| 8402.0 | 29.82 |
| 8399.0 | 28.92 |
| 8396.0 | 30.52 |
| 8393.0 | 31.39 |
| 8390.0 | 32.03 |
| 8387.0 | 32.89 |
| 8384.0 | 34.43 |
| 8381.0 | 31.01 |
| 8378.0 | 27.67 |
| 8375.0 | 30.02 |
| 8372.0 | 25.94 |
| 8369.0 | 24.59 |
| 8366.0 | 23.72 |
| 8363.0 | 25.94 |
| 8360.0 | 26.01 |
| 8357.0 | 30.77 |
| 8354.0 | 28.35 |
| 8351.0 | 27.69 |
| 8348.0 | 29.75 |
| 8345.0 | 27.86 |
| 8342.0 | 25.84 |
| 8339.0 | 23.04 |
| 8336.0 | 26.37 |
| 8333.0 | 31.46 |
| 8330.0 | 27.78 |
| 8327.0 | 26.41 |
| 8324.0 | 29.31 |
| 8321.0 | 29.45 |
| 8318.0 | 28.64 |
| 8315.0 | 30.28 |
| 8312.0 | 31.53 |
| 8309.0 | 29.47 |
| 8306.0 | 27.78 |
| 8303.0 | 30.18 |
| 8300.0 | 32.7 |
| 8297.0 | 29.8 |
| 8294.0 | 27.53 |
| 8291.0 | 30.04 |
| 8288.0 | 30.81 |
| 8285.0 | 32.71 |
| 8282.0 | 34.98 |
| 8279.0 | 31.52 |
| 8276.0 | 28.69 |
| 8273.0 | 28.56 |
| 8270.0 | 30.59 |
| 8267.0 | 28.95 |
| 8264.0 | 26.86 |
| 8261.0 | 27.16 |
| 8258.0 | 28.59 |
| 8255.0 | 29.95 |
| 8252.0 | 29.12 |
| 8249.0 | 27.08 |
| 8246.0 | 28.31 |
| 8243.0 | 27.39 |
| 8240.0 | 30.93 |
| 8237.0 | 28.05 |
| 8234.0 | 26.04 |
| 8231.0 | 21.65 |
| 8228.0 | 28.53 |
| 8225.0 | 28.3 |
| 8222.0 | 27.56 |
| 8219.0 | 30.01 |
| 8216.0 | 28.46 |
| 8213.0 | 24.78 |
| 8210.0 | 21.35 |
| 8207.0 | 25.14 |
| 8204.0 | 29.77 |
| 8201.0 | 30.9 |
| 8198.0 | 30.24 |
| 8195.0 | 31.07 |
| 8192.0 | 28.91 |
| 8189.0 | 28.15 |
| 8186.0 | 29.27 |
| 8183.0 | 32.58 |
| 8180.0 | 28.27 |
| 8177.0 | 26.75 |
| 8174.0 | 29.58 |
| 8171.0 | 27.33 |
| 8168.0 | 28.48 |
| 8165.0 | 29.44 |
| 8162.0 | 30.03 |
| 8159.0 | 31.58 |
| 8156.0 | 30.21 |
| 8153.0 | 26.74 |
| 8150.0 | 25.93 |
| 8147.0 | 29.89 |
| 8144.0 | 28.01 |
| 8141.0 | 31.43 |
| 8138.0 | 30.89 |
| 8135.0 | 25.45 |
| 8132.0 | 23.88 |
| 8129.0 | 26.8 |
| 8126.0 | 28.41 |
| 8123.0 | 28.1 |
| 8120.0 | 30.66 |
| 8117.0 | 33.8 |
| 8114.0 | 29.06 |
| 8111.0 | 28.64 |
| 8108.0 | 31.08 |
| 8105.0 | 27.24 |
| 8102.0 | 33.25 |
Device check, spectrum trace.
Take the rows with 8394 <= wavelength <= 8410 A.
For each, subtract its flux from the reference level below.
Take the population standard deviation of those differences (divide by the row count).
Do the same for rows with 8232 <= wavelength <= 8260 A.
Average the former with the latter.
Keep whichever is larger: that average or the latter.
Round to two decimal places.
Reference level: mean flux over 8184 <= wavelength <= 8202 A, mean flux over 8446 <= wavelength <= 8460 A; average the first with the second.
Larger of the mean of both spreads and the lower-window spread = 1.41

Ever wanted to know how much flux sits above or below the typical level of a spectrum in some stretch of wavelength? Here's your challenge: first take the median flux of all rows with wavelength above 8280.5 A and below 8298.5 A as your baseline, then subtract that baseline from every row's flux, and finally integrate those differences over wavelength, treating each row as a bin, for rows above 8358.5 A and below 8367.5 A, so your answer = -47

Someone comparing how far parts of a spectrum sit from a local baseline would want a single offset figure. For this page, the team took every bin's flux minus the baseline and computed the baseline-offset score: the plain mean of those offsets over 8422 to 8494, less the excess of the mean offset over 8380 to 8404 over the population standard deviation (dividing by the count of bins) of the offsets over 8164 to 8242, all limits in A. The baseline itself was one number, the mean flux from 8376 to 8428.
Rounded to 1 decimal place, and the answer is -2.3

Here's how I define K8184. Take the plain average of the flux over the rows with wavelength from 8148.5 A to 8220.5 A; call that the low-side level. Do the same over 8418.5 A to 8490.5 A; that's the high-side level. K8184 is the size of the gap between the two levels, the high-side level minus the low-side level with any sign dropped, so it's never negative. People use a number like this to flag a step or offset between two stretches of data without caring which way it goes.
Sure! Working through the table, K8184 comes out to 2.1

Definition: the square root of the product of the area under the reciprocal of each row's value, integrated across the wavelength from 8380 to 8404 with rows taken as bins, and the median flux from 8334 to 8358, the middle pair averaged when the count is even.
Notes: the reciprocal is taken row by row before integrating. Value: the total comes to 4.62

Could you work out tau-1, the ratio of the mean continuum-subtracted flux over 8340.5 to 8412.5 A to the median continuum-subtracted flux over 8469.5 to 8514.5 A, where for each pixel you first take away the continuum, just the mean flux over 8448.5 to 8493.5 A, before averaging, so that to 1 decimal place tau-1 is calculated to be 3.5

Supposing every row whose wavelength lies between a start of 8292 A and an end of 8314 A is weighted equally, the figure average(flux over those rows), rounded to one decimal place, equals 29.9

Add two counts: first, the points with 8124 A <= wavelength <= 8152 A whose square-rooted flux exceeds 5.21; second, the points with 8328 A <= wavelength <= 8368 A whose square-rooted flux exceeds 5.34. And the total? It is 8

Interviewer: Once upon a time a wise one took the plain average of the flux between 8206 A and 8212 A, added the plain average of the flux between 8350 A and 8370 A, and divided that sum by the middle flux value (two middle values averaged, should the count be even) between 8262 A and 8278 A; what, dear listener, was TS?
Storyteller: 1.7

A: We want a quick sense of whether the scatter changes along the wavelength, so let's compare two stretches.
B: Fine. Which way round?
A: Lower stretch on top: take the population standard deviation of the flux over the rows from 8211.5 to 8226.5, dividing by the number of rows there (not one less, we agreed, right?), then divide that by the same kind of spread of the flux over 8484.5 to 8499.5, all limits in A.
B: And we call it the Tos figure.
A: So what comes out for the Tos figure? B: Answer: 1.4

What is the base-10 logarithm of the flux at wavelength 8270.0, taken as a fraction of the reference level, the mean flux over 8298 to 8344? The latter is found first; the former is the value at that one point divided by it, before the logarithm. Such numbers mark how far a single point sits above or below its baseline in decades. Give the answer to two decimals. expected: 0.03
